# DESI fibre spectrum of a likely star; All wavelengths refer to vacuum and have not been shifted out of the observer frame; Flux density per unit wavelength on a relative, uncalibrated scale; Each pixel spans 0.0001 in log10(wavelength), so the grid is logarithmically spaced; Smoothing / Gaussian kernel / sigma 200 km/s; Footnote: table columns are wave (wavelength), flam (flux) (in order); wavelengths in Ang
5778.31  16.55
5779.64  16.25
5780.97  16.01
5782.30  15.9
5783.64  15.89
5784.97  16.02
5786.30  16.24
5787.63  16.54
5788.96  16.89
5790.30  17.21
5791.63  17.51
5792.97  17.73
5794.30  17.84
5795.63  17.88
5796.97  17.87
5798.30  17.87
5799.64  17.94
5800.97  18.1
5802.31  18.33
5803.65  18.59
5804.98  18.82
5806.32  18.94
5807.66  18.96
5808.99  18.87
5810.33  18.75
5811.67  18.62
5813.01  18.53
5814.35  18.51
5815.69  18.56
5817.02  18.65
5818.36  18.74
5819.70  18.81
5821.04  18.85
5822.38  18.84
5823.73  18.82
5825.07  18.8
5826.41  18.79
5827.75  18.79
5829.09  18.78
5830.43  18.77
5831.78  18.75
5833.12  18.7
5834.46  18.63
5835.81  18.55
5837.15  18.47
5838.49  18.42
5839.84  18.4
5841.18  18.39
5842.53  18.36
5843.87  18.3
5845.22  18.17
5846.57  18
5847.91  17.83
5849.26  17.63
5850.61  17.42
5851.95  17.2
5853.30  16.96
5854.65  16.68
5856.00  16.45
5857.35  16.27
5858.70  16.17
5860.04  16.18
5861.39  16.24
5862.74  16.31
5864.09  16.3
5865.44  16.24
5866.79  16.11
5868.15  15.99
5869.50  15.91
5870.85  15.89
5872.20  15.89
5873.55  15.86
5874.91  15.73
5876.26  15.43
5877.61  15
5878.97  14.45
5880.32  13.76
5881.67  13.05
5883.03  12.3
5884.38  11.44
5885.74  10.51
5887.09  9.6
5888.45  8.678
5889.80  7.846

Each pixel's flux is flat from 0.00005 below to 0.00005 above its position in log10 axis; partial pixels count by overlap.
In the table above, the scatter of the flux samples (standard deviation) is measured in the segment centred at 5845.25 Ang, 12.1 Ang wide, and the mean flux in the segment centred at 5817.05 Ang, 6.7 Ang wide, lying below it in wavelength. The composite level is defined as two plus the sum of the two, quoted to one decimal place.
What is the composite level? 21.0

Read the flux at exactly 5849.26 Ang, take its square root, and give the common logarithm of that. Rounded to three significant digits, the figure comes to 0.623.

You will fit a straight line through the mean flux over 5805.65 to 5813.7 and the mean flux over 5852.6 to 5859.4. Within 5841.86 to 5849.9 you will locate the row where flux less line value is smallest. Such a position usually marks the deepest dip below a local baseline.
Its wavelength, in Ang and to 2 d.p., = 5849.26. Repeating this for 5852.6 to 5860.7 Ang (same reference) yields 5858.70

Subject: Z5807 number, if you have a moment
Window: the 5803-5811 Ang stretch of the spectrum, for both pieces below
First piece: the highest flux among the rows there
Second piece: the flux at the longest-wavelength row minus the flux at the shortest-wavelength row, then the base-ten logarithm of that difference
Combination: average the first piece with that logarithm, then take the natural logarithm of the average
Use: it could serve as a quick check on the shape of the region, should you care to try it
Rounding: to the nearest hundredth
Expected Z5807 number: 2.21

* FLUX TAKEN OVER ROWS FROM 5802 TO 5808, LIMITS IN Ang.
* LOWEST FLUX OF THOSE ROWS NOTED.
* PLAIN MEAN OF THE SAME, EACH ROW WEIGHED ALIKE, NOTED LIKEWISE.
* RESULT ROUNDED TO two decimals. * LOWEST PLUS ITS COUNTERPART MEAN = 37.06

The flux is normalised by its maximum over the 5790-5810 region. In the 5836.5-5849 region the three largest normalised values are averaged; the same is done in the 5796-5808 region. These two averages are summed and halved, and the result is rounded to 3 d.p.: 0.985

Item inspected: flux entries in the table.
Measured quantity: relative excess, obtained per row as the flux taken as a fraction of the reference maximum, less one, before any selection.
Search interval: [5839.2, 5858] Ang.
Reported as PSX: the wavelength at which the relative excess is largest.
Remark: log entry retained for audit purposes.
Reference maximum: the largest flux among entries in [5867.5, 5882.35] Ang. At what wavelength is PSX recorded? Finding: 5839.84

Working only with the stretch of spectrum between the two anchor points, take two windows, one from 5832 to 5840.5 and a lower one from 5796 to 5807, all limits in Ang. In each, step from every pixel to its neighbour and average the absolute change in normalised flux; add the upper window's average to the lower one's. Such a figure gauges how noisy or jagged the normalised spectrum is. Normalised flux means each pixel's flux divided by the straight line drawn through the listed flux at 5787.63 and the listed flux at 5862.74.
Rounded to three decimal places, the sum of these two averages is 0.013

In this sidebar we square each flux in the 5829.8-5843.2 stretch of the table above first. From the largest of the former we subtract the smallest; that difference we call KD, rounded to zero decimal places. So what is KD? 15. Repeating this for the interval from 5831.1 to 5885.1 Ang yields 221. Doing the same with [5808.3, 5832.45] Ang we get 13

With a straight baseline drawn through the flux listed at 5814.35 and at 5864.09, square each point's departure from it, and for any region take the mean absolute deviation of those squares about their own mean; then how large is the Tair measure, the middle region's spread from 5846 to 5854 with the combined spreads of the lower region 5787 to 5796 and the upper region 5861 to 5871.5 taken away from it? -2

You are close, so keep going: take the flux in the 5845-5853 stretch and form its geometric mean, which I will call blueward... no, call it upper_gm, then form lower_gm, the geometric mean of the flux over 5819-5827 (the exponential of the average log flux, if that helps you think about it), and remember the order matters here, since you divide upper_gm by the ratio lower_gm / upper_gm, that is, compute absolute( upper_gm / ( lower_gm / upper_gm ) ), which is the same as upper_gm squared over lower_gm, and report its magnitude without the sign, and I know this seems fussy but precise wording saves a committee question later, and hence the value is 17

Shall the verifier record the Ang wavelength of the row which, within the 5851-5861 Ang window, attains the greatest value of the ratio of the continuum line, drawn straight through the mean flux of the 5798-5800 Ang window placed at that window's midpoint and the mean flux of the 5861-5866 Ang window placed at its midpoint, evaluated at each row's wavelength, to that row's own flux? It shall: 5858.70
